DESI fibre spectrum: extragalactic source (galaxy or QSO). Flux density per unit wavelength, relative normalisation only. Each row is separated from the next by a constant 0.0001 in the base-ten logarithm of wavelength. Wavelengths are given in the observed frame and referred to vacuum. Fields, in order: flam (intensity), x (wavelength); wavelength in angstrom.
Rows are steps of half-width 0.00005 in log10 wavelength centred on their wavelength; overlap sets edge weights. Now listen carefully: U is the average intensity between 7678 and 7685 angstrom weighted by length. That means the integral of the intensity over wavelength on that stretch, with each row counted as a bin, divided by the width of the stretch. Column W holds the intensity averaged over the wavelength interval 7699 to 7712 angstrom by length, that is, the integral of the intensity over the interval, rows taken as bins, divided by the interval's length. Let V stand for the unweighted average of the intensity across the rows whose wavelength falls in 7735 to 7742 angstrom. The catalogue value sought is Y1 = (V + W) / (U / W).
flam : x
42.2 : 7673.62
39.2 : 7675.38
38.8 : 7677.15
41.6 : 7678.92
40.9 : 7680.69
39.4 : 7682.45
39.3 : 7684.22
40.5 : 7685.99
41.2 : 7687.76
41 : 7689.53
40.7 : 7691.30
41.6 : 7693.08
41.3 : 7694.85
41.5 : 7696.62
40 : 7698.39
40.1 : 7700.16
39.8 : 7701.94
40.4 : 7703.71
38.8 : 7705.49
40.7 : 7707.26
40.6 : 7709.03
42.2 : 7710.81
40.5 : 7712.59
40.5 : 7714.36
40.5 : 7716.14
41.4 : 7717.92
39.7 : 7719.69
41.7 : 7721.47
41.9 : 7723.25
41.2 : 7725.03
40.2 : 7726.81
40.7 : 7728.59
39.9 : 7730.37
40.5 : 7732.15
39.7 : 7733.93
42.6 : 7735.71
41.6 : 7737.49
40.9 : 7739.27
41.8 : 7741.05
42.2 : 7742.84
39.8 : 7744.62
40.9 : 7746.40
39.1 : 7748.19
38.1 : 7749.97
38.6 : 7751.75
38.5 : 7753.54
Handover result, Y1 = 82.1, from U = 40.3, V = 41.7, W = 40.3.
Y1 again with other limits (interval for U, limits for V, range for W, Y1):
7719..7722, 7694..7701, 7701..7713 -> 80.7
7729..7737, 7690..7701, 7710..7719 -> 82.4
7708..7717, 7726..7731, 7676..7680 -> 78.9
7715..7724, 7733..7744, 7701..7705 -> 79.1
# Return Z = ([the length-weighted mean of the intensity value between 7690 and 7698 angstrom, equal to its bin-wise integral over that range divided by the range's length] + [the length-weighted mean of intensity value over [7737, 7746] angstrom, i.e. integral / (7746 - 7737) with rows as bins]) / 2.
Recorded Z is 41.2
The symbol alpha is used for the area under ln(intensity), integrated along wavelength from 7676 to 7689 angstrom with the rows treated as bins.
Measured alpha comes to 48.04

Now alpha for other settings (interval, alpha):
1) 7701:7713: 44.36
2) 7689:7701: 44.53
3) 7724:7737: 48.19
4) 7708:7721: 48.21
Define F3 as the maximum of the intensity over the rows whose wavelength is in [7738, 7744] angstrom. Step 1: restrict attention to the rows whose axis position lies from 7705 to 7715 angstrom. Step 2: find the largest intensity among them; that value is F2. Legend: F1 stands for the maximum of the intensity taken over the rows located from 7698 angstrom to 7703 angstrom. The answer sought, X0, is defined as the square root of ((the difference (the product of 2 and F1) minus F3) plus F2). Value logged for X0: 8.96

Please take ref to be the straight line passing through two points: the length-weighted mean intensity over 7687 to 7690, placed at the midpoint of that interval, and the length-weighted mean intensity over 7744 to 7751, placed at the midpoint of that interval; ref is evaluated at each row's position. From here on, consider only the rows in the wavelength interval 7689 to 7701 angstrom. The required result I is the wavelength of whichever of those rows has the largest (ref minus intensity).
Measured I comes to 7698.39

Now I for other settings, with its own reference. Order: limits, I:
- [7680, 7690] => 7684.22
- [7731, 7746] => 7733.93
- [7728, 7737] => 7733.93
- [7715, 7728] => 7719.69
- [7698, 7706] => 7705.49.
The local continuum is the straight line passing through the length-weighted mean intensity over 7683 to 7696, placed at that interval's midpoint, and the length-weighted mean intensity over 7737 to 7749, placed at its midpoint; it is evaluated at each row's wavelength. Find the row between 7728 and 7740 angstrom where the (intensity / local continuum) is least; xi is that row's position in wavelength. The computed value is 7733.93 angstrom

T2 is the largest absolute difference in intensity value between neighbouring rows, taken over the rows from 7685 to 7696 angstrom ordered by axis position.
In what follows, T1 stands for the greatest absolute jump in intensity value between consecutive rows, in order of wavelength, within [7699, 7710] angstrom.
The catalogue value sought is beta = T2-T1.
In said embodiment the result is -1.0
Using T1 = 1.90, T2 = 0.9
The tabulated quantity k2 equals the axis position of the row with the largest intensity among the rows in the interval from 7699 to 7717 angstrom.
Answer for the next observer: 7710.81 angstrom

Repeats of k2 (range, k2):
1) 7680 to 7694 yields 7693.08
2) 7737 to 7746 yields 7742.84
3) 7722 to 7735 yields 7723.25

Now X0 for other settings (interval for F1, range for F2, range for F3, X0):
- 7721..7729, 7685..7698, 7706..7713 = 9.12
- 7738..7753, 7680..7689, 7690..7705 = 9.17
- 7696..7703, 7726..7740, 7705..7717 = 9.13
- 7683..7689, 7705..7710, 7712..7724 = 9.01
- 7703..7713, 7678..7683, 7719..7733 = 9.17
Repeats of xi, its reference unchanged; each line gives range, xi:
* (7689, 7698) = 7691.30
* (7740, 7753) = 7749.97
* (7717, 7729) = 7719.69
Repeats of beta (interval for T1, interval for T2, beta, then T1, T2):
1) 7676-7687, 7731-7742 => 0.1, 2.80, 2.9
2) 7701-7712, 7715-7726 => 0.1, 1.90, 2.0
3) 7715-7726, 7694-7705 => -0.5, 2.00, 1.5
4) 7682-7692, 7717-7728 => 0.8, 1.20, 2.0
